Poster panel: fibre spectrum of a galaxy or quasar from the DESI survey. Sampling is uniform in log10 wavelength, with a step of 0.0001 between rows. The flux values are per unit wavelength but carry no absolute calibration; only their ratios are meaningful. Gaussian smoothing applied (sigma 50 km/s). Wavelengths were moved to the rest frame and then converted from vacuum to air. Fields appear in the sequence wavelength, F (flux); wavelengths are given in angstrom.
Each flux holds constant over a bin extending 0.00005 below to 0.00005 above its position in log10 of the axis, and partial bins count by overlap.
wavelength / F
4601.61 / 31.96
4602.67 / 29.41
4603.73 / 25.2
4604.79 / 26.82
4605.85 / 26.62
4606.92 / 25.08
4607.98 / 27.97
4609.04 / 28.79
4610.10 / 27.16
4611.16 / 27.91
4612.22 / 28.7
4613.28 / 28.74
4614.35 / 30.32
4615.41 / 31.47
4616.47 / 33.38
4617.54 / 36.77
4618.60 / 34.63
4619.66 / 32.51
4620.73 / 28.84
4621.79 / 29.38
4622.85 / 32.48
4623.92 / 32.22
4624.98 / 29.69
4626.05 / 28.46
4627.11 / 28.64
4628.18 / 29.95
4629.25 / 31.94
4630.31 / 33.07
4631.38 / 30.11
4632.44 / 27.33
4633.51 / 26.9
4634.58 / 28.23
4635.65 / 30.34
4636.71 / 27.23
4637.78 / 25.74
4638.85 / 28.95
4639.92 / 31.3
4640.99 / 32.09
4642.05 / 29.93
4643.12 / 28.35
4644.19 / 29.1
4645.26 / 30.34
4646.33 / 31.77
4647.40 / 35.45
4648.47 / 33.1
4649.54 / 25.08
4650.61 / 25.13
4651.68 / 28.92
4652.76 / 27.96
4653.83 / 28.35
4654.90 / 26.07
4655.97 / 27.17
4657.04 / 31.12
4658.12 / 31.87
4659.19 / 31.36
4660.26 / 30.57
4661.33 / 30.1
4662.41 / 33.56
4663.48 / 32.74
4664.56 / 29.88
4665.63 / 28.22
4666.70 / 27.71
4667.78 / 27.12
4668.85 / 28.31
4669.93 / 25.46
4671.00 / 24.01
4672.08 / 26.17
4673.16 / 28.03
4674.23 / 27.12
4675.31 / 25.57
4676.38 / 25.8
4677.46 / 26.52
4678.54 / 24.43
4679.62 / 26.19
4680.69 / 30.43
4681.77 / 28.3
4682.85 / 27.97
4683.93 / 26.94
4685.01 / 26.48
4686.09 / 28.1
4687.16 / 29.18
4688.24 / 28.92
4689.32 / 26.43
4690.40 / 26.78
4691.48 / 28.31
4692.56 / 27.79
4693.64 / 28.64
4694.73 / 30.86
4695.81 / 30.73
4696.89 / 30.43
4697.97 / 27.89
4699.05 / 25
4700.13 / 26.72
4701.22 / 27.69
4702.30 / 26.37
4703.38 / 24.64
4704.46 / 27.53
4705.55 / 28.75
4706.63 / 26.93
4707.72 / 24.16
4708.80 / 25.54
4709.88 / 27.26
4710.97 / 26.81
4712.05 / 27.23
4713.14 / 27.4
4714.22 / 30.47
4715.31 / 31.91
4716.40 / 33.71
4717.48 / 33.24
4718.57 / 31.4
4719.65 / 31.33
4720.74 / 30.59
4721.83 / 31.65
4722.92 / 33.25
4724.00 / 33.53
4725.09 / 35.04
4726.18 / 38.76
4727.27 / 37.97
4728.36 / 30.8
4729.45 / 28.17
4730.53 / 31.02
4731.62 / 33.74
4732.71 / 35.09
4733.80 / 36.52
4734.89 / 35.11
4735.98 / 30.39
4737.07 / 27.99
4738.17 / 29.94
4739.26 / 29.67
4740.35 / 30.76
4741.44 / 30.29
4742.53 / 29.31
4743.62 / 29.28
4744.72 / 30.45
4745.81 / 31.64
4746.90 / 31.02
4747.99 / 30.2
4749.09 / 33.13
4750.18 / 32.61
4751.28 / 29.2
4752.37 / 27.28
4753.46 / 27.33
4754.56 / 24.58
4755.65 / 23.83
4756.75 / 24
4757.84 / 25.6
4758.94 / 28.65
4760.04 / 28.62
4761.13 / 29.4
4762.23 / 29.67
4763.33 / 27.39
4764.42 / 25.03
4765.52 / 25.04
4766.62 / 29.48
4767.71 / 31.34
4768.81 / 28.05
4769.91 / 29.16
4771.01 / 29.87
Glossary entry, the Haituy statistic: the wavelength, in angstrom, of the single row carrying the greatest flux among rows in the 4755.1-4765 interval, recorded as 4762.23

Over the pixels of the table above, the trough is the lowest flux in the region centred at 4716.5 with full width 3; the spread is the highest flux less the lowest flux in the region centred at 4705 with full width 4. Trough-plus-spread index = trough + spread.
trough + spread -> 36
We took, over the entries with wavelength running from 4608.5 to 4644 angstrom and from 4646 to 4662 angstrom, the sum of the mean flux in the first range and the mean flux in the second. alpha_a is 59.6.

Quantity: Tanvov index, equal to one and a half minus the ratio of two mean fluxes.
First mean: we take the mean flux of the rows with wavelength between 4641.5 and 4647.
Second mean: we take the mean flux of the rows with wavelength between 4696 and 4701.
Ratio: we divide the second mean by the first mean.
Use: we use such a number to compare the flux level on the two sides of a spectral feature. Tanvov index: 0.58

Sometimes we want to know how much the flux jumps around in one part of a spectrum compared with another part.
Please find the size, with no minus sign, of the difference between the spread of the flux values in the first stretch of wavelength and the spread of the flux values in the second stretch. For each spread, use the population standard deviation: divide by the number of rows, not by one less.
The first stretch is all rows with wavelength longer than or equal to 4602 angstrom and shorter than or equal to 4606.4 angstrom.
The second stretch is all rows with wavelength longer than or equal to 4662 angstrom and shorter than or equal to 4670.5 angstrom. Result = 1.1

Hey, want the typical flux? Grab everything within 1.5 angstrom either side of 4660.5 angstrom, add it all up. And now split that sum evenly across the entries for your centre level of 30.7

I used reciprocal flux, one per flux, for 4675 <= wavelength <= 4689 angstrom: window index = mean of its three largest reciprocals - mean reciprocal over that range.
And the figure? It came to 0.0028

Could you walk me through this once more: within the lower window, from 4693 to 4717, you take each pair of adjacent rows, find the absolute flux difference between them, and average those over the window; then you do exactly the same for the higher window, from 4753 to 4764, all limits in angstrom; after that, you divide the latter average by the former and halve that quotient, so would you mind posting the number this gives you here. 0.41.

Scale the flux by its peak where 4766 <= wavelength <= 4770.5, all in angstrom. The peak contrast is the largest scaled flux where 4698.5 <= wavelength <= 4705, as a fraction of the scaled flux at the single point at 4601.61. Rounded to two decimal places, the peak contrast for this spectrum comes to 0.87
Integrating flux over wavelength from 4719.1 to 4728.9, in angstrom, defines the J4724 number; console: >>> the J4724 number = 330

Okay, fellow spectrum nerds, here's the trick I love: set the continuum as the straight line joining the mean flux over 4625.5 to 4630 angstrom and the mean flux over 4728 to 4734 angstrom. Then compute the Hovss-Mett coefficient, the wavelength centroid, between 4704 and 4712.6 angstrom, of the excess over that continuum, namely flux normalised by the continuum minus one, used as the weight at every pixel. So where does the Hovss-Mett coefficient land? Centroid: 4708.4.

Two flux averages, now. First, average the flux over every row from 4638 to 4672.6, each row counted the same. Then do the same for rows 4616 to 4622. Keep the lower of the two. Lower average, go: 29.3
